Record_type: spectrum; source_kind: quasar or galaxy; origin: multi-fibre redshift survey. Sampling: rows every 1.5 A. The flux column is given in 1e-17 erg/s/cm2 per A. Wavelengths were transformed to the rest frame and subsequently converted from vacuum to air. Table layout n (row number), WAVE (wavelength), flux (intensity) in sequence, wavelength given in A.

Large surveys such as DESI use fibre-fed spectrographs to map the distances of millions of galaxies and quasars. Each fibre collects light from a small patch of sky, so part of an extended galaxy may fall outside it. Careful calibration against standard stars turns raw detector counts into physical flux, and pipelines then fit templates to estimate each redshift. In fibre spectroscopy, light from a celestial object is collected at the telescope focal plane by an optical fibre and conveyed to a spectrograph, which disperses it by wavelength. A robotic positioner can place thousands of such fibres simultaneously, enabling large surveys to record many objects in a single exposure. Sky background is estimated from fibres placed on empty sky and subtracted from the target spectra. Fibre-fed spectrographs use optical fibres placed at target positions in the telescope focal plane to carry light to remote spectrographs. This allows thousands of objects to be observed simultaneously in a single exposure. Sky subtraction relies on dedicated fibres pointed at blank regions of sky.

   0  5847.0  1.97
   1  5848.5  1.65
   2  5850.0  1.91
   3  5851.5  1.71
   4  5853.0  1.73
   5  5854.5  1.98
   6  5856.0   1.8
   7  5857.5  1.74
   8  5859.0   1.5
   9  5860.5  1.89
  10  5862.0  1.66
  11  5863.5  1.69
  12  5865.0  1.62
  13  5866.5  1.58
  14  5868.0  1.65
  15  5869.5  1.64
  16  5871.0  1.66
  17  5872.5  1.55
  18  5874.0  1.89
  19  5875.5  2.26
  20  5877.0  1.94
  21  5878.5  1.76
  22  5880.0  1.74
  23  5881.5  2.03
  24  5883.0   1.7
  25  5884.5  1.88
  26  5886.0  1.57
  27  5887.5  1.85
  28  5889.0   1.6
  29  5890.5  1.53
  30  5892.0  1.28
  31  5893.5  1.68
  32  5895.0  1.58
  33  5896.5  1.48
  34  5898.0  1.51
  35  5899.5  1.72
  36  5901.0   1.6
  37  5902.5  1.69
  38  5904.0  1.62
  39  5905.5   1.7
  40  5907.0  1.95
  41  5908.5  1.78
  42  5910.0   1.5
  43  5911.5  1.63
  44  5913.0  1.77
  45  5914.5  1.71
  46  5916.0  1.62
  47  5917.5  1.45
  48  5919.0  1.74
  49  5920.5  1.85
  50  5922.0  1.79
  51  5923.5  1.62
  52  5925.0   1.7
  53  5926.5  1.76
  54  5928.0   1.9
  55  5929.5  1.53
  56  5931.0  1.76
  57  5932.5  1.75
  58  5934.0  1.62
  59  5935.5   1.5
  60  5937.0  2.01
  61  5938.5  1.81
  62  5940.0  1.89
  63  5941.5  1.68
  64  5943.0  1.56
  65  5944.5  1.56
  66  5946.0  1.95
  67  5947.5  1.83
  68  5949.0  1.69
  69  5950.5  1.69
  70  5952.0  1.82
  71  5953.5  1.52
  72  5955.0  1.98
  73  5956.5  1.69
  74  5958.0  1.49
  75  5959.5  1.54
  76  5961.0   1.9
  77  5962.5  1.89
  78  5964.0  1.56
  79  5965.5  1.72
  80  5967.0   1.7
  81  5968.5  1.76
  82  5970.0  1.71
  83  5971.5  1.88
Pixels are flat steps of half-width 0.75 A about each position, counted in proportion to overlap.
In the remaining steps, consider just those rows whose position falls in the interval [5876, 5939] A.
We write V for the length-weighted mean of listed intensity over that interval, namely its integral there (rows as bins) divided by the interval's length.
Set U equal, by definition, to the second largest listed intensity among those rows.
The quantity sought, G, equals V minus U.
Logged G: -0.31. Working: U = 2.01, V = 1.70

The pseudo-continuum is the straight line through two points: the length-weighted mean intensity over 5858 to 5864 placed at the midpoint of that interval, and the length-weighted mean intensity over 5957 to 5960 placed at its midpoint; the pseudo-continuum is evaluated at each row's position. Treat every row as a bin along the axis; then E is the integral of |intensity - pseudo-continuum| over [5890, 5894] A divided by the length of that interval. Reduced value 0.18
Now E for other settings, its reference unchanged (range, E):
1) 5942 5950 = 0.17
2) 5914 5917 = 0.07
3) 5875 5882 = 0.27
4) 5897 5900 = 0.11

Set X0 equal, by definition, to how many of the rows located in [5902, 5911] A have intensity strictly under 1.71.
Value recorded 4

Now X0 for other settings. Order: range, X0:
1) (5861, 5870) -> 6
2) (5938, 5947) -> 3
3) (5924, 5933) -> 2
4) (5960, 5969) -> 2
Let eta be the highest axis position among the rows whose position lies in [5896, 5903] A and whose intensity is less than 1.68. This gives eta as 5901.0 A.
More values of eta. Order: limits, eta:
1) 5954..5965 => 5964.0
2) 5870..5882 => 5872.5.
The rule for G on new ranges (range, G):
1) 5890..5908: -0.10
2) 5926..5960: -0.26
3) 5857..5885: -0.27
